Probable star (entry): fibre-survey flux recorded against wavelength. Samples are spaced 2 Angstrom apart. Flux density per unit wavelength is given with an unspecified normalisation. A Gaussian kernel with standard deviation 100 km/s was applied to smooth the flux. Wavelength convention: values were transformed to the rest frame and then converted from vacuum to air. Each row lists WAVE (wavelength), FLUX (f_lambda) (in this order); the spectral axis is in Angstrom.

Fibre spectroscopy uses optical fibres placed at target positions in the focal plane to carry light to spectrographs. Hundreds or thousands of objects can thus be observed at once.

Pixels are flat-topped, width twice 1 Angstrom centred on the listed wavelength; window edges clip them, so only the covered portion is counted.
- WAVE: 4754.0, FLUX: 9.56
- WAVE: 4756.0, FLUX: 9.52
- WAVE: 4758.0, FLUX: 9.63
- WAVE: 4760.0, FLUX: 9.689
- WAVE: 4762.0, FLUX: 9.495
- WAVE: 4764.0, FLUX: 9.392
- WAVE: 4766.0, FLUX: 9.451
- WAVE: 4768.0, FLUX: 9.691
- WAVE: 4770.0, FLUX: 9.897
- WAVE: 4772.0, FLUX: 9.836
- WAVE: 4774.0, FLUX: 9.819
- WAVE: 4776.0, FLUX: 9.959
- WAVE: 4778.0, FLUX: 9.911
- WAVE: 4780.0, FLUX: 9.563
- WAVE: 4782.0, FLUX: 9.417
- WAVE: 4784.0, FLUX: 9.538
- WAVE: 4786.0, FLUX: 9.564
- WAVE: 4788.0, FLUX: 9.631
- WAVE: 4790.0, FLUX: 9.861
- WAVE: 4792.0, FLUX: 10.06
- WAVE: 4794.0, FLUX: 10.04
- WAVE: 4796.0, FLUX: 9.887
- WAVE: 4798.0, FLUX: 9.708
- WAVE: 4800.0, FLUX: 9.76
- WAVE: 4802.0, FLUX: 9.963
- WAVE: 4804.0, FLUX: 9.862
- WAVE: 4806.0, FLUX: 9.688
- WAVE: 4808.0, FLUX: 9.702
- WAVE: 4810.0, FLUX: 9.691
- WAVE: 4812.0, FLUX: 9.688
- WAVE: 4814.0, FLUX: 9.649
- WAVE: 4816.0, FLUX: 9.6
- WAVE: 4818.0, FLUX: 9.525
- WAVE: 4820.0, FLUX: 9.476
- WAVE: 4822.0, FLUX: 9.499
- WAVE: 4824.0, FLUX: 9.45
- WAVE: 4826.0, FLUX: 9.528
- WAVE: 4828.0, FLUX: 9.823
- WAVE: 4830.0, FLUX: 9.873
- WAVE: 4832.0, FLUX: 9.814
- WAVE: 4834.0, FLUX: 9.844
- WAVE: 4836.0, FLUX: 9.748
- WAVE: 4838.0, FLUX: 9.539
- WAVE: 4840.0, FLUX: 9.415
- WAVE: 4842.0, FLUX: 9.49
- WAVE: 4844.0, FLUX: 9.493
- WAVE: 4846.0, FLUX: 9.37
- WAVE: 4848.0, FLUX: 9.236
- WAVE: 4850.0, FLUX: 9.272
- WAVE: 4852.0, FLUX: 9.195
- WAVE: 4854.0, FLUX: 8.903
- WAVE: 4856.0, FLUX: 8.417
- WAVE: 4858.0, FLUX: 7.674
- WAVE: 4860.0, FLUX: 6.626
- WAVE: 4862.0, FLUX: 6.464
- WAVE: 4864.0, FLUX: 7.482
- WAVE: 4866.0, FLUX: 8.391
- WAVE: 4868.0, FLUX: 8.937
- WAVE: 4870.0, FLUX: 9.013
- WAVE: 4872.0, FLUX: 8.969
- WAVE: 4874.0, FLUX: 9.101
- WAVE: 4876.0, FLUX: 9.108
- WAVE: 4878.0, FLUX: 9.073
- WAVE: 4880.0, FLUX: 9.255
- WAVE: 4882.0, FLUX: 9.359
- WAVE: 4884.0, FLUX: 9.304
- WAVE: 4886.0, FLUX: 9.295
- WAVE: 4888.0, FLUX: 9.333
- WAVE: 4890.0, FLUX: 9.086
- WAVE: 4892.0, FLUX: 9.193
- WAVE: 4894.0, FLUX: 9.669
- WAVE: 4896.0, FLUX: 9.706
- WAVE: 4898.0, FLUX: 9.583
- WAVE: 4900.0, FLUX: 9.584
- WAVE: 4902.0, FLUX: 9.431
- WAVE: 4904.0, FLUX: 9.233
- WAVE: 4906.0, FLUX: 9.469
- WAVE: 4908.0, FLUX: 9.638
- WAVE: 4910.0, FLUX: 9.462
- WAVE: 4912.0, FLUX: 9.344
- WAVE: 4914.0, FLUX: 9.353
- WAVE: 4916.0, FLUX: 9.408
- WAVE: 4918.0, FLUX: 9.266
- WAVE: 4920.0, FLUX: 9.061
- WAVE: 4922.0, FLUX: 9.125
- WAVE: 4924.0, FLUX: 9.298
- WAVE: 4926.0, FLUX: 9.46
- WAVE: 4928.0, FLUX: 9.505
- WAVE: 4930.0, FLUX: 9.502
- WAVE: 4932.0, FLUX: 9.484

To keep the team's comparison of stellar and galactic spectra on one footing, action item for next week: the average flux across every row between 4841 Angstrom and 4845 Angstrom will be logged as 9.5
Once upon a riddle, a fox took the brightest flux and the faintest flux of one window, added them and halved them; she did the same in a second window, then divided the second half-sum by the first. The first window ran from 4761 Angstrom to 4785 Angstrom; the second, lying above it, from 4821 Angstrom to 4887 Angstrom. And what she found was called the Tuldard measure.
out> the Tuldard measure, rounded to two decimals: 0.84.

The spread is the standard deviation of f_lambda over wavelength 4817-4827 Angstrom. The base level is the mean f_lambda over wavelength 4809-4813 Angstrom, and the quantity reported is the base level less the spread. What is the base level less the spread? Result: 9.66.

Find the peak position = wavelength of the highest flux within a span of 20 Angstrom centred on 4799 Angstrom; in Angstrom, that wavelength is 4792.0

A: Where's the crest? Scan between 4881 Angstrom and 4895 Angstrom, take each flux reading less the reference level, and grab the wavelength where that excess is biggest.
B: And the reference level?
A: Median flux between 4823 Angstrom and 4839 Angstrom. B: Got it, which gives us 4894.0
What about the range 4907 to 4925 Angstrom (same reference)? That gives 4908.0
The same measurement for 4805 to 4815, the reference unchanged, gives 4808.0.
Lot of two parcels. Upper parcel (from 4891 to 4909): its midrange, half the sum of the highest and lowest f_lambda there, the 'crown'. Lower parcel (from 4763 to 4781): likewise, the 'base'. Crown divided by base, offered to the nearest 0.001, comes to 0.977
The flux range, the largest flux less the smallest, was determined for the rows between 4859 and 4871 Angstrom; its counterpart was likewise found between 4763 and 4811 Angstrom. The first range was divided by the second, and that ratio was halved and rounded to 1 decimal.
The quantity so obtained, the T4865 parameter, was 1.9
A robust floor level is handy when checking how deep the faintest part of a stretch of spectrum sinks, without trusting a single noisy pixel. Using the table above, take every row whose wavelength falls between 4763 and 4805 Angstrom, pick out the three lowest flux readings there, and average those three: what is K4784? 9.4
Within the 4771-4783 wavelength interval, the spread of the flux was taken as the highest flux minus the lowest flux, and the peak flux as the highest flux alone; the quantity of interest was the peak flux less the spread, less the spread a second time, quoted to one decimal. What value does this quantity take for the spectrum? 8.9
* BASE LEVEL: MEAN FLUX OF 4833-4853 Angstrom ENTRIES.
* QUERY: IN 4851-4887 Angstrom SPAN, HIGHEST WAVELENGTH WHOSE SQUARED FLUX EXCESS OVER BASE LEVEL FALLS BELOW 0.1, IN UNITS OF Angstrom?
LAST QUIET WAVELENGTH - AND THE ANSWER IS 4886.0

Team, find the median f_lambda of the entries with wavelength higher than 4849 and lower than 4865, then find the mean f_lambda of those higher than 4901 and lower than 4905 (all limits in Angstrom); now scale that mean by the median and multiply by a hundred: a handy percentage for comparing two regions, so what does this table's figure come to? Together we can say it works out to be 116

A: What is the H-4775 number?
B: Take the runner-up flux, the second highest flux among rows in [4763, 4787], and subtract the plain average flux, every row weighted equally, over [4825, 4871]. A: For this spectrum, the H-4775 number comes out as 1.0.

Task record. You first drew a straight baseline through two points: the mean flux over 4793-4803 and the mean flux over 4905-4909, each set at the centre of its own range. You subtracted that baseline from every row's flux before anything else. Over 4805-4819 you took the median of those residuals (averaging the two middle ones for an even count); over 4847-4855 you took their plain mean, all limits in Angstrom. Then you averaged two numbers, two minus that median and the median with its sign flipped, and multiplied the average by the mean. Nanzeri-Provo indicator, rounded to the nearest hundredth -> -0.66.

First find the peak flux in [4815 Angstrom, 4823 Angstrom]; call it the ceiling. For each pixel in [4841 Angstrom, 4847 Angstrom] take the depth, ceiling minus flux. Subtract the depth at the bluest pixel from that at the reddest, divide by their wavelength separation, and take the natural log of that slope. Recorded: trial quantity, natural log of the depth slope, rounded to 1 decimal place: -3.5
